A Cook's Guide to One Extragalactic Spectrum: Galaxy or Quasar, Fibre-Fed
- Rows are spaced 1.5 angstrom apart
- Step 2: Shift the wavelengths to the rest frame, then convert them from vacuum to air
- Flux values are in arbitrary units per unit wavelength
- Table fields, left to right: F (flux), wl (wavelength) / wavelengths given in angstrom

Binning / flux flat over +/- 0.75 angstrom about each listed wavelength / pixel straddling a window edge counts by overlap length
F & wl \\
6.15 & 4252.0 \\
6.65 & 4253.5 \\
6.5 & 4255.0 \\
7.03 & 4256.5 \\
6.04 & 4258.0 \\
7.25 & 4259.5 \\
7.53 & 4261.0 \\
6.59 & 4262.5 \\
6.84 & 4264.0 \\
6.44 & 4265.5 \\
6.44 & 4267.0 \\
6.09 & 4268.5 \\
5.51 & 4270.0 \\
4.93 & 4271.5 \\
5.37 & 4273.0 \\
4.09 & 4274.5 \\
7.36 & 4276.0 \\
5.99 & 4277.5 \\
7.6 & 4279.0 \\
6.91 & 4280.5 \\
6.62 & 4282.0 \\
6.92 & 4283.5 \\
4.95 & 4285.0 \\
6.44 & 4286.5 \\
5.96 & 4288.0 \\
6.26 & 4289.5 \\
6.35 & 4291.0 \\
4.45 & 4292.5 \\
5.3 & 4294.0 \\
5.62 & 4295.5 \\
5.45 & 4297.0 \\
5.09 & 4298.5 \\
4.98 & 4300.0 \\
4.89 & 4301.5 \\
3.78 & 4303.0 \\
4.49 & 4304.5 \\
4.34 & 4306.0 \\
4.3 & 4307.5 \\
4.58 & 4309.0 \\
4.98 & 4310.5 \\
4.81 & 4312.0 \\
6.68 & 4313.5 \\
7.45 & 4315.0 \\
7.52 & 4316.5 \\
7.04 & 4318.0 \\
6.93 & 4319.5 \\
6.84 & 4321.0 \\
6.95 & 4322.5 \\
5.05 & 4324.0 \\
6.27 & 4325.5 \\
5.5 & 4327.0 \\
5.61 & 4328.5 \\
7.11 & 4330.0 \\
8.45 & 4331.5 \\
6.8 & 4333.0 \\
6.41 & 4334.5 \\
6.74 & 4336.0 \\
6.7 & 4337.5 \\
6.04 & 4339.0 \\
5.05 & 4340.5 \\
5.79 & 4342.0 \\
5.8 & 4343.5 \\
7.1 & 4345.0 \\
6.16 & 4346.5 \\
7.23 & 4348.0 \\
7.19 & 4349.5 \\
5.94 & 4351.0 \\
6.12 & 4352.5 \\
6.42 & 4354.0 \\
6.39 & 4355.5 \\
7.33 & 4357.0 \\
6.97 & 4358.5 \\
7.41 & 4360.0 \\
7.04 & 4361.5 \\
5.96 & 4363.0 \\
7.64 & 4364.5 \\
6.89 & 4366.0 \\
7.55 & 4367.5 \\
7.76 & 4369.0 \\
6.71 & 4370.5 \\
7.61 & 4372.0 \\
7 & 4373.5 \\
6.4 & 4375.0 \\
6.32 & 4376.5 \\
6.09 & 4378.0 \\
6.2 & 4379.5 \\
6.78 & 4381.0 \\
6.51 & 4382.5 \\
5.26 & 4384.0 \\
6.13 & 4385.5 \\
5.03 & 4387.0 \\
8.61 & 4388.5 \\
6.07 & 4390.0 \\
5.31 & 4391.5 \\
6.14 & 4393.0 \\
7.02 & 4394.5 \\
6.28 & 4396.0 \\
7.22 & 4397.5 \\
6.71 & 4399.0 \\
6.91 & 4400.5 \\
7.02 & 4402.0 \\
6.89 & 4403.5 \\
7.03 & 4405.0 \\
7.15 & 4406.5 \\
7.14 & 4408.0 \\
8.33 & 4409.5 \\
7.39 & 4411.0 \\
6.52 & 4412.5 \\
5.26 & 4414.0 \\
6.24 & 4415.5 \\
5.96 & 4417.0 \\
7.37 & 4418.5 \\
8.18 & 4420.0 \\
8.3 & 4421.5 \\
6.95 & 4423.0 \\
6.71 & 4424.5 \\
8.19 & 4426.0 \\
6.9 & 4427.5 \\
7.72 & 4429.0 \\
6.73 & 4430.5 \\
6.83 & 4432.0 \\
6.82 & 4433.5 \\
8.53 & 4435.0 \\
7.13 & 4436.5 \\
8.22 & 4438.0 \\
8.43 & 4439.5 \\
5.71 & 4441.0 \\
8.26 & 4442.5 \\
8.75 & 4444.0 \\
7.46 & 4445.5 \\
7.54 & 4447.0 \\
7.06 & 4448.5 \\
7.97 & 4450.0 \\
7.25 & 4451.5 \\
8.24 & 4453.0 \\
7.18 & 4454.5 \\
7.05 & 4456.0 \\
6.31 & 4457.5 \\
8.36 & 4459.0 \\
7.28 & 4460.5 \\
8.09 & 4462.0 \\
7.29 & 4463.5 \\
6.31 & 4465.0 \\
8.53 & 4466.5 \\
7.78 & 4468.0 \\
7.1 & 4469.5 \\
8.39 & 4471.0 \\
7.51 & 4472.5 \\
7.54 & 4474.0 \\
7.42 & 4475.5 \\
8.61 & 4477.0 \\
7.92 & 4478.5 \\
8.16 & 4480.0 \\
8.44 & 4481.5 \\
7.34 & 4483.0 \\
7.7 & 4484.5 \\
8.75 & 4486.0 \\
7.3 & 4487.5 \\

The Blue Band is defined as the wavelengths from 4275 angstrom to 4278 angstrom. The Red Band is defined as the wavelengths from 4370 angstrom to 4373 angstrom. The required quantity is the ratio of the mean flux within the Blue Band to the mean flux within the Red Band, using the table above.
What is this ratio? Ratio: 0.9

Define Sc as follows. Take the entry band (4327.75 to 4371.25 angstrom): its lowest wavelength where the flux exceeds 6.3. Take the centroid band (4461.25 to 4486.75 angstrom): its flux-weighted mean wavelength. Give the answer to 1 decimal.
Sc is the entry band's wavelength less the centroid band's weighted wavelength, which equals -144.2 angstrom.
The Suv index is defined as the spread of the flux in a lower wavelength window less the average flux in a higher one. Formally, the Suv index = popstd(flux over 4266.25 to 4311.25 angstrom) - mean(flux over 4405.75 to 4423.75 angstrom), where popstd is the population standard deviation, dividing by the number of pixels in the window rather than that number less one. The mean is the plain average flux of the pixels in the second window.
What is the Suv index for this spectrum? -6.08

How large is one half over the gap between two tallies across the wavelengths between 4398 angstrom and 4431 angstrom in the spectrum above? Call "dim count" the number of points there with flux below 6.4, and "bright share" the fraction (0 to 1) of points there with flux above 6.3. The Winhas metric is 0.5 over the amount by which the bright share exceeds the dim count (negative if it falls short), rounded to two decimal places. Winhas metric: -0.23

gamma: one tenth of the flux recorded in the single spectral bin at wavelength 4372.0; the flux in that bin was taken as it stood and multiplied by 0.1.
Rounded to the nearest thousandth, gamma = 0.761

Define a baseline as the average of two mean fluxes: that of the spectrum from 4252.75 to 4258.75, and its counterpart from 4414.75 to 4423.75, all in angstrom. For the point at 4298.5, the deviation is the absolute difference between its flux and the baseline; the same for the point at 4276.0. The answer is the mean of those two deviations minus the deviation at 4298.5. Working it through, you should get -0.64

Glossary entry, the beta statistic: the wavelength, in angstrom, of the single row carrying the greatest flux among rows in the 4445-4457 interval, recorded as 4453.0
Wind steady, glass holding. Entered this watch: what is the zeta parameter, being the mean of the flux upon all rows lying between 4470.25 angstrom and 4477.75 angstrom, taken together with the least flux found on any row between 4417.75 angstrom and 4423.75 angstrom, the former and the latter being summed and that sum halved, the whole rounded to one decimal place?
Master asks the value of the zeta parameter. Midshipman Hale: 7.4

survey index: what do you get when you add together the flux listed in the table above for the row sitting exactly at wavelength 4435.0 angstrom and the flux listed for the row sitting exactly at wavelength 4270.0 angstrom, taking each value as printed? 14.0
